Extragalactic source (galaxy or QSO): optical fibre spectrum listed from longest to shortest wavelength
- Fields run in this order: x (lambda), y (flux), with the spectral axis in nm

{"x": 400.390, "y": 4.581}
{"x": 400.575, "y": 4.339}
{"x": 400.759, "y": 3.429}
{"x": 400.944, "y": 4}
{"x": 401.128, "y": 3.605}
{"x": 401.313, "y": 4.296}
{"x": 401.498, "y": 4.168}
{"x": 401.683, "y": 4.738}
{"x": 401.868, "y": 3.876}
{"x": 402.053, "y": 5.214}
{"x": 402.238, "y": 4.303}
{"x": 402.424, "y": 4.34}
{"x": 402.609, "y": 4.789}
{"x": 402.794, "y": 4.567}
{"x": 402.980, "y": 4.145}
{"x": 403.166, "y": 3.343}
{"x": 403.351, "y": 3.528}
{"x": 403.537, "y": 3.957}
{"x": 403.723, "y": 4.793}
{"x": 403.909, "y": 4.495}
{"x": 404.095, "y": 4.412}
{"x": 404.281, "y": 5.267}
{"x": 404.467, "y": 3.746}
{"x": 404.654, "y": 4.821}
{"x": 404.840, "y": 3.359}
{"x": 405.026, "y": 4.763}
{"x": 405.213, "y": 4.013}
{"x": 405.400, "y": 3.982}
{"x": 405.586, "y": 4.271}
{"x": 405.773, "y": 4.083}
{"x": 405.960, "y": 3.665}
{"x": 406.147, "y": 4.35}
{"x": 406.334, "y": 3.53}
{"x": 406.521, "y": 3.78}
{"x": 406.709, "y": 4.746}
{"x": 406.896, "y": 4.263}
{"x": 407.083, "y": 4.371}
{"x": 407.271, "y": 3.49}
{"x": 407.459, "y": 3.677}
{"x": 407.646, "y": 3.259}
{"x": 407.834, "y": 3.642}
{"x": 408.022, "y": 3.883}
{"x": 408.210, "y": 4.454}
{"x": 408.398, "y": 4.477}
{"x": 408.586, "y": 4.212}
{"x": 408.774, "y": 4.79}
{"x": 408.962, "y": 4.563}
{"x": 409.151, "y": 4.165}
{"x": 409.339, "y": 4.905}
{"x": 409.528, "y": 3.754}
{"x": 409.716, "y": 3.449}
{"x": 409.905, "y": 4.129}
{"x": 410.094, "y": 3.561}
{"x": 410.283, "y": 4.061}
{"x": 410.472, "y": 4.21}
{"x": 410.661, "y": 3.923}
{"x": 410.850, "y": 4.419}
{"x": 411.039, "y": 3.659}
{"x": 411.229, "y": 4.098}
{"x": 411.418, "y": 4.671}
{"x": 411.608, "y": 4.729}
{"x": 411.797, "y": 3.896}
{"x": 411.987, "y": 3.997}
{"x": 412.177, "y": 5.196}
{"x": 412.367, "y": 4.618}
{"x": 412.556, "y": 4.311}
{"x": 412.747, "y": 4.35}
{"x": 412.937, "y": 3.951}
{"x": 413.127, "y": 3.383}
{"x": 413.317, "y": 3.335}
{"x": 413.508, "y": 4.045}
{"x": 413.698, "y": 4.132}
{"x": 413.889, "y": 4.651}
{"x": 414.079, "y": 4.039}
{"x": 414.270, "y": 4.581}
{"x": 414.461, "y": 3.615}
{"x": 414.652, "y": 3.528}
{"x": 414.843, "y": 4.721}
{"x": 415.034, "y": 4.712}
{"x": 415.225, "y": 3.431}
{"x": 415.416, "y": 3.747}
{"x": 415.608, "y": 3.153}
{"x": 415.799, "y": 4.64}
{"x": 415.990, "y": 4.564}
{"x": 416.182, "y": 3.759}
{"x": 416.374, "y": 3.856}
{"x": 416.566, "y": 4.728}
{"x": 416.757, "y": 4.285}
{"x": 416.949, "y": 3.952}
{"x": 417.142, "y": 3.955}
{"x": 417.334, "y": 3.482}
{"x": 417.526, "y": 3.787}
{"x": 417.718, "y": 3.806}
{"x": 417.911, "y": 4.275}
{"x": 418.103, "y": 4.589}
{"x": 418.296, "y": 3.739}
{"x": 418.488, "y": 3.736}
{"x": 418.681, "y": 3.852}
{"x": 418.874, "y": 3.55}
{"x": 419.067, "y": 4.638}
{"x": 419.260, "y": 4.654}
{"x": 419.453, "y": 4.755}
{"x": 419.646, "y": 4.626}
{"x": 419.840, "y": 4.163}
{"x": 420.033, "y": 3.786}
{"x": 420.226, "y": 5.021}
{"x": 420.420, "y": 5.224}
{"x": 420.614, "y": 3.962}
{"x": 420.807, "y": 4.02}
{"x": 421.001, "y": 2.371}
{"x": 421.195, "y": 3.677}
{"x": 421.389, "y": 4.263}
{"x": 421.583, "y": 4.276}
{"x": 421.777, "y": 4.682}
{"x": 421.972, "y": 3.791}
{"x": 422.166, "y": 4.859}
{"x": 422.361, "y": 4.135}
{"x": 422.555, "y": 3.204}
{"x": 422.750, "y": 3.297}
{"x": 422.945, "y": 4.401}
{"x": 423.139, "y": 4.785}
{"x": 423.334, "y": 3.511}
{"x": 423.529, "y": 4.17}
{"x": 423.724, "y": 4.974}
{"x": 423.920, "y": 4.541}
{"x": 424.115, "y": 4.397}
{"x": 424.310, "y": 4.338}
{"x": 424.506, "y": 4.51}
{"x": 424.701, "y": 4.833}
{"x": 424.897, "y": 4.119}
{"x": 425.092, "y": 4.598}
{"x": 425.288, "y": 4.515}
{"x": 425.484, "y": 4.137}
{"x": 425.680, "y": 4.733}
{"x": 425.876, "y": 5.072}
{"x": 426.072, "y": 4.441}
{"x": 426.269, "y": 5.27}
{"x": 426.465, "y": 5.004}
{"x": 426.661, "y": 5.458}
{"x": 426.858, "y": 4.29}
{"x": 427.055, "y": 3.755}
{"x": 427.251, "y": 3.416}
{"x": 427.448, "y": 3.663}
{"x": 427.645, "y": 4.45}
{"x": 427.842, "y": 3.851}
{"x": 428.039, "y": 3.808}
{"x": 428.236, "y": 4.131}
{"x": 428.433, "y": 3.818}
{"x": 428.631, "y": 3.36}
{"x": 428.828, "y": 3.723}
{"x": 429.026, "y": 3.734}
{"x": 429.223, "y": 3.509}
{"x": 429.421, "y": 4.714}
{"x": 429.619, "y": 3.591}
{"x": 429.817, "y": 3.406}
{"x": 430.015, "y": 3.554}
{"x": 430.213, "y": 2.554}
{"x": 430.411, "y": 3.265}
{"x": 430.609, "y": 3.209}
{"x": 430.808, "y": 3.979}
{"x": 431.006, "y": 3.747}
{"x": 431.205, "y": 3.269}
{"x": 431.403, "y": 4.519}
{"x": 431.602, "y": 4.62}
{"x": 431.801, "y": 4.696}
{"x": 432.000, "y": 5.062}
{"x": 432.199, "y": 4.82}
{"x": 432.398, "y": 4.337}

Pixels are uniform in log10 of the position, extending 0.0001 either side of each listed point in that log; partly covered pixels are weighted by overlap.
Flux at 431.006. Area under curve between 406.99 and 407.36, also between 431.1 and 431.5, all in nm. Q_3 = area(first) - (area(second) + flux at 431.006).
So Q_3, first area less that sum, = -3.8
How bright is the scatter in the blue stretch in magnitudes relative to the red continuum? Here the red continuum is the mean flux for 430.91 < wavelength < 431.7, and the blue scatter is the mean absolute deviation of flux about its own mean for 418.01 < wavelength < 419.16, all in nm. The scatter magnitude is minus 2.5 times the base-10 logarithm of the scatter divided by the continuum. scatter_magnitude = 2.52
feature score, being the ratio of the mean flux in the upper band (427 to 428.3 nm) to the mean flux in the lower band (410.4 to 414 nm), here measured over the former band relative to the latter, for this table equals 0.92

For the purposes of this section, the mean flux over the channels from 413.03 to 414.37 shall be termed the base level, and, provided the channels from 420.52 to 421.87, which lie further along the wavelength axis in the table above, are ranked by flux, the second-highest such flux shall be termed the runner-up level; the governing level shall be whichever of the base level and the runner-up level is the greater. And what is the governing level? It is 4.28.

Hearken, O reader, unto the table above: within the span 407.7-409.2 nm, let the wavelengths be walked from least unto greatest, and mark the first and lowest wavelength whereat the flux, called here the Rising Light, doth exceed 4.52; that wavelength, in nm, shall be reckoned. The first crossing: 408.774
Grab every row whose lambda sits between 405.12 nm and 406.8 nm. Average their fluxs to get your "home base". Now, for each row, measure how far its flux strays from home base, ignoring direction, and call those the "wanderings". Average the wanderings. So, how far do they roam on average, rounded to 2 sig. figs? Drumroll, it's 0.28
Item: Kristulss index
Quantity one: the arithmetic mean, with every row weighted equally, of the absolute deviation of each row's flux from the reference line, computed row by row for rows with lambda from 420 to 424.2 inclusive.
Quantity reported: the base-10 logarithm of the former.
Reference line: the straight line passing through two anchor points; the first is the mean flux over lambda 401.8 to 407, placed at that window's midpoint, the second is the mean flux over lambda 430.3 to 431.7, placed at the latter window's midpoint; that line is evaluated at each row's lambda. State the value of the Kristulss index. -0.24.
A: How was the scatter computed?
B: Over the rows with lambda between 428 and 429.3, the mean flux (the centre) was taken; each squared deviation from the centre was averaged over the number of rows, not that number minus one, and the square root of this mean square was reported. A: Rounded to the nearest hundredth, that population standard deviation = 0.23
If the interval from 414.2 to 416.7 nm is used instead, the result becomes 0.56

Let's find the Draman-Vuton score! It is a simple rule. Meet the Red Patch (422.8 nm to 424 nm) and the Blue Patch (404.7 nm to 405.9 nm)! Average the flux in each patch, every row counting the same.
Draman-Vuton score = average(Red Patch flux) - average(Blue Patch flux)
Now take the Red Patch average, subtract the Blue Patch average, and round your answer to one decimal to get 0.3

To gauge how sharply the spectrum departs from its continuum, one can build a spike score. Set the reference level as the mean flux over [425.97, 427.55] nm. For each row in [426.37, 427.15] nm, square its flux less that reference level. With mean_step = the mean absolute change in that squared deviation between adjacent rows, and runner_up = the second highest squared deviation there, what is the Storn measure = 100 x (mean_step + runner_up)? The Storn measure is 118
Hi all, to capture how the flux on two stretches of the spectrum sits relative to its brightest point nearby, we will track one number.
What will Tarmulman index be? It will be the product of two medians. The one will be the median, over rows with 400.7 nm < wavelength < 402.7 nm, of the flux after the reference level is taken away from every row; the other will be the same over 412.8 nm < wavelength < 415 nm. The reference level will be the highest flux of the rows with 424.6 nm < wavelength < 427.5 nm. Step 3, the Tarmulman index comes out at 1.6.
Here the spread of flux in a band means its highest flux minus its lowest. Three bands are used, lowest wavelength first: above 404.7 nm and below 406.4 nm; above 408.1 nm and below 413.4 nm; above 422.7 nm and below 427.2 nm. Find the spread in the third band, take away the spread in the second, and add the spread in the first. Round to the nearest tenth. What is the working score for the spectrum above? 1.7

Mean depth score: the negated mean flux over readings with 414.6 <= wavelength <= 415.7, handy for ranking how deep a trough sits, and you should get -3.9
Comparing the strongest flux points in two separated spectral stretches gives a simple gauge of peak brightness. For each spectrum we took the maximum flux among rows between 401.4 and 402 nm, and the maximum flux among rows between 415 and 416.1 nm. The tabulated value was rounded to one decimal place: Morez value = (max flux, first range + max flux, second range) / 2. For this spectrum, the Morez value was 4.7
